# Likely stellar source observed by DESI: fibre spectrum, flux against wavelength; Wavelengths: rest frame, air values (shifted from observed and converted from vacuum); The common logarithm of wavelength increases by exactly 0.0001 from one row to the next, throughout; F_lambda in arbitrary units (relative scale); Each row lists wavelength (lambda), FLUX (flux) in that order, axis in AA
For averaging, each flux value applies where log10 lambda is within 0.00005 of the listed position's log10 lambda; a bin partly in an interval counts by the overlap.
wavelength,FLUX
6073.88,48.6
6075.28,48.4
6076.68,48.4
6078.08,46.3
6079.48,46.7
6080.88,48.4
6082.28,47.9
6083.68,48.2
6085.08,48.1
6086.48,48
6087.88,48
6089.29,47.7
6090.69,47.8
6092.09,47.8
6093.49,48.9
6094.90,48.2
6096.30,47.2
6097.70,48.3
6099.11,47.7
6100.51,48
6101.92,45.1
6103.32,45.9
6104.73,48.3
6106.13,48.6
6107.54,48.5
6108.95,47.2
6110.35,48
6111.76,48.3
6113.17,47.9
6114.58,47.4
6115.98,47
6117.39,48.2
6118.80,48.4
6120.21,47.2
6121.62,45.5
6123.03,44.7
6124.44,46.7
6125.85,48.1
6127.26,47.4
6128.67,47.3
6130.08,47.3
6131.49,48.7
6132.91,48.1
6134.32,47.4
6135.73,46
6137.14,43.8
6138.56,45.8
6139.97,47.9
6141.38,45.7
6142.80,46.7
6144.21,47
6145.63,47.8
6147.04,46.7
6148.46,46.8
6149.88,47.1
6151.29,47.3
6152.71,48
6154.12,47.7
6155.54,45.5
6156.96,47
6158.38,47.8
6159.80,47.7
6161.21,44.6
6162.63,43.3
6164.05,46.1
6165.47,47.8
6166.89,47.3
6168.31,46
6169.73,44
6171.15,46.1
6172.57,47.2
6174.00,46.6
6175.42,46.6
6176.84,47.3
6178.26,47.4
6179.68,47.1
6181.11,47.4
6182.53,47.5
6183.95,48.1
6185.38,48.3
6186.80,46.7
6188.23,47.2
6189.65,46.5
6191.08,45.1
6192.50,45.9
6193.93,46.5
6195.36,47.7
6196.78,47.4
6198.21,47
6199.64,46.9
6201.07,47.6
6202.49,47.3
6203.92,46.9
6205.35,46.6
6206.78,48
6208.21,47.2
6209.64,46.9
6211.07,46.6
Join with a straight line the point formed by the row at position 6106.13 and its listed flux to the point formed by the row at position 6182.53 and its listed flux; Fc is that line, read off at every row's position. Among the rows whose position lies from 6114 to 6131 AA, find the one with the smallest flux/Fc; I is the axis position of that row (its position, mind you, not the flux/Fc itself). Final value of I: 6123.03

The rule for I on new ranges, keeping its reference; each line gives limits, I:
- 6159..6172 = 6162.63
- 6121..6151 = 6137.14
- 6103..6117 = 6103.32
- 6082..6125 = 6123.03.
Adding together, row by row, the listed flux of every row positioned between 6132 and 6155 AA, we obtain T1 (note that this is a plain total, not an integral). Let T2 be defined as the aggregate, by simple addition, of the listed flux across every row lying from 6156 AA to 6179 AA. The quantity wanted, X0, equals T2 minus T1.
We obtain -7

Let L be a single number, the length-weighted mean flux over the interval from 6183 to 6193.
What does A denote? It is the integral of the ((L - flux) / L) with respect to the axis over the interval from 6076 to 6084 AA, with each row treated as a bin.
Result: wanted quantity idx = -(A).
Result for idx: 0.13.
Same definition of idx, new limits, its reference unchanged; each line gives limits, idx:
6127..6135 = 0.14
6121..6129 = -0.05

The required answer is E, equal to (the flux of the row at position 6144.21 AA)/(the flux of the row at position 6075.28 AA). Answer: 0.97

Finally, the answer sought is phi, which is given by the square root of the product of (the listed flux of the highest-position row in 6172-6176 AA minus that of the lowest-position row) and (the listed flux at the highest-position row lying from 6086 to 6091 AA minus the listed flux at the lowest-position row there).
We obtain 0.3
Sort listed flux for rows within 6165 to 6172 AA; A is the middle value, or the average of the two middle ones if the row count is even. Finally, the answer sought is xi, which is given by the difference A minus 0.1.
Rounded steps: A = 46.1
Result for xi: 46.0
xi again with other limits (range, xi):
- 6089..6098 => 47.7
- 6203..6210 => 46.8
